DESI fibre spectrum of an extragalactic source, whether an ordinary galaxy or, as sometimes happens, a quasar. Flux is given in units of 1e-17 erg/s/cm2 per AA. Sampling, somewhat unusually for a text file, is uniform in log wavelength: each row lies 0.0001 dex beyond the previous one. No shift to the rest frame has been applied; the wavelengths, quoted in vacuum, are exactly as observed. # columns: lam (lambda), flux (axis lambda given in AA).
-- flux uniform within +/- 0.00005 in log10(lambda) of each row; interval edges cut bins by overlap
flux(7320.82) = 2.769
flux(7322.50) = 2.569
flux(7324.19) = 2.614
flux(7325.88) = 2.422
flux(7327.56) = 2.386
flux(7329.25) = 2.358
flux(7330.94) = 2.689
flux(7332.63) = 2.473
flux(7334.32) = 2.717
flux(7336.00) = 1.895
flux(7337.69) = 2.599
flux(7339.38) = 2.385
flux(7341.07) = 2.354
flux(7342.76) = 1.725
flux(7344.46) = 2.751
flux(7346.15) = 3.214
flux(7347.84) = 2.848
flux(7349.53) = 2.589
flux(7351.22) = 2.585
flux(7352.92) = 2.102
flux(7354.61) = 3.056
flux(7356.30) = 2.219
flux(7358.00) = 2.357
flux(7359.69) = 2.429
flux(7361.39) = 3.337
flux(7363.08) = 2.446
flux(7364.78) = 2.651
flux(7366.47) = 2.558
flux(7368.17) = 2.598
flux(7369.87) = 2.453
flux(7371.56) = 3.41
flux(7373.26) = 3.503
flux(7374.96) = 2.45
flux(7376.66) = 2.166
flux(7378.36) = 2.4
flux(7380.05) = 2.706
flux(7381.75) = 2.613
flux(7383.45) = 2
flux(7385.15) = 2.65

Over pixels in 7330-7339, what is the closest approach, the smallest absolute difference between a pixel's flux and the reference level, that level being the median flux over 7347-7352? 0.010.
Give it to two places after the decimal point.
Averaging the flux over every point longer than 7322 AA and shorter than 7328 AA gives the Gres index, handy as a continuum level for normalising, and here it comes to 2.50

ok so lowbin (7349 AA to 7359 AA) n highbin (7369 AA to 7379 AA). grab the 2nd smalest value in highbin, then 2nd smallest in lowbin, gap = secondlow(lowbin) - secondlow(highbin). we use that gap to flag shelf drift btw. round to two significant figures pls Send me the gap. -0.18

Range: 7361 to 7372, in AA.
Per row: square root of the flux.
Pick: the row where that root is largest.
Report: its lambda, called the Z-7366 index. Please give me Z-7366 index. 7371.56 AA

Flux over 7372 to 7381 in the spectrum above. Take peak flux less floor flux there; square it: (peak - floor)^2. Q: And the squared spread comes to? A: 1.8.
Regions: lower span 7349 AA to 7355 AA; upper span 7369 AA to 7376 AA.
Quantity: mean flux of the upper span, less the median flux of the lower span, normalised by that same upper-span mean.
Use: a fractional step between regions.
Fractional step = 0.12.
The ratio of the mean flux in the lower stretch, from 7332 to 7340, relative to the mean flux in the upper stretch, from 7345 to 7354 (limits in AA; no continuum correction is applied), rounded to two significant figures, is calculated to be 0.90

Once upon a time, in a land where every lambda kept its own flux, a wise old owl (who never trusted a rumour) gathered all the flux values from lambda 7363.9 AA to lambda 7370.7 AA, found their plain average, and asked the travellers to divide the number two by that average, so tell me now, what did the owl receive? 0.780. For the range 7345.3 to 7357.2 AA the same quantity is 0.752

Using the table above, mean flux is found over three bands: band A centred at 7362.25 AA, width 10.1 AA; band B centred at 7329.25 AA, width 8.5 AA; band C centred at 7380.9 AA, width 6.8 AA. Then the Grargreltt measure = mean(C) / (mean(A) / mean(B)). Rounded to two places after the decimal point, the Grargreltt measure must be 2.28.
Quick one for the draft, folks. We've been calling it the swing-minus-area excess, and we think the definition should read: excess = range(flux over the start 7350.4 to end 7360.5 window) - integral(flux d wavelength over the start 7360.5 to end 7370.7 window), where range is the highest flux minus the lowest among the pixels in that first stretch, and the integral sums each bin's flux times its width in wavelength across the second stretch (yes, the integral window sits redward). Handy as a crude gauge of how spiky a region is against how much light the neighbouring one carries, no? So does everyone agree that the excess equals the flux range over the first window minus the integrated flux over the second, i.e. -26.3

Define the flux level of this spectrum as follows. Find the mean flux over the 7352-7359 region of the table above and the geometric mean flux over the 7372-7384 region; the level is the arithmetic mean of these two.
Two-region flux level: 2.47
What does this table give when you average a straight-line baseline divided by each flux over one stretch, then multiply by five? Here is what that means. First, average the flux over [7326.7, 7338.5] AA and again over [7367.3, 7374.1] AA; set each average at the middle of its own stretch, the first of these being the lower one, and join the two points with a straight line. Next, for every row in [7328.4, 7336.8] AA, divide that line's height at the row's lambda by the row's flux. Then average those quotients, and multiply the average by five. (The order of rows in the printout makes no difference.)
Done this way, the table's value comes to 5.13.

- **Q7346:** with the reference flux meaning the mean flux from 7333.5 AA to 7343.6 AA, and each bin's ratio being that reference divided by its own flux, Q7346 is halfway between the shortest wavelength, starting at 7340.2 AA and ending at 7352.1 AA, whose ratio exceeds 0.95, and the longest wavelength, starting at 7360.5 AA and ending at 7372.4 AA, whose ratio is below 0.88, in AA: 7356.3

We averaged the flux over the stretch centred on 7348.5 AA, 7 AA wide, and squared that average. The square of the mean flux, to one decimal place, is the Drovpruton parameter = 7.9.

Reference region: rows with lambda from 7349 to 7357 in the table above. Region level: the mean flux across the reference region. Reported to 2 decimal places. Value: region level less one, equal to 1.51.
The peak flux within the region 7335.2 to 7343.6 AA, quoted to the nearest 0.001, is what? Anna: 2.599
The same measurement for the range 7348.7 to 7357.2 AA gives 3.056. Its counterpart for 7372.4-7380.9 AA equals 3.503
